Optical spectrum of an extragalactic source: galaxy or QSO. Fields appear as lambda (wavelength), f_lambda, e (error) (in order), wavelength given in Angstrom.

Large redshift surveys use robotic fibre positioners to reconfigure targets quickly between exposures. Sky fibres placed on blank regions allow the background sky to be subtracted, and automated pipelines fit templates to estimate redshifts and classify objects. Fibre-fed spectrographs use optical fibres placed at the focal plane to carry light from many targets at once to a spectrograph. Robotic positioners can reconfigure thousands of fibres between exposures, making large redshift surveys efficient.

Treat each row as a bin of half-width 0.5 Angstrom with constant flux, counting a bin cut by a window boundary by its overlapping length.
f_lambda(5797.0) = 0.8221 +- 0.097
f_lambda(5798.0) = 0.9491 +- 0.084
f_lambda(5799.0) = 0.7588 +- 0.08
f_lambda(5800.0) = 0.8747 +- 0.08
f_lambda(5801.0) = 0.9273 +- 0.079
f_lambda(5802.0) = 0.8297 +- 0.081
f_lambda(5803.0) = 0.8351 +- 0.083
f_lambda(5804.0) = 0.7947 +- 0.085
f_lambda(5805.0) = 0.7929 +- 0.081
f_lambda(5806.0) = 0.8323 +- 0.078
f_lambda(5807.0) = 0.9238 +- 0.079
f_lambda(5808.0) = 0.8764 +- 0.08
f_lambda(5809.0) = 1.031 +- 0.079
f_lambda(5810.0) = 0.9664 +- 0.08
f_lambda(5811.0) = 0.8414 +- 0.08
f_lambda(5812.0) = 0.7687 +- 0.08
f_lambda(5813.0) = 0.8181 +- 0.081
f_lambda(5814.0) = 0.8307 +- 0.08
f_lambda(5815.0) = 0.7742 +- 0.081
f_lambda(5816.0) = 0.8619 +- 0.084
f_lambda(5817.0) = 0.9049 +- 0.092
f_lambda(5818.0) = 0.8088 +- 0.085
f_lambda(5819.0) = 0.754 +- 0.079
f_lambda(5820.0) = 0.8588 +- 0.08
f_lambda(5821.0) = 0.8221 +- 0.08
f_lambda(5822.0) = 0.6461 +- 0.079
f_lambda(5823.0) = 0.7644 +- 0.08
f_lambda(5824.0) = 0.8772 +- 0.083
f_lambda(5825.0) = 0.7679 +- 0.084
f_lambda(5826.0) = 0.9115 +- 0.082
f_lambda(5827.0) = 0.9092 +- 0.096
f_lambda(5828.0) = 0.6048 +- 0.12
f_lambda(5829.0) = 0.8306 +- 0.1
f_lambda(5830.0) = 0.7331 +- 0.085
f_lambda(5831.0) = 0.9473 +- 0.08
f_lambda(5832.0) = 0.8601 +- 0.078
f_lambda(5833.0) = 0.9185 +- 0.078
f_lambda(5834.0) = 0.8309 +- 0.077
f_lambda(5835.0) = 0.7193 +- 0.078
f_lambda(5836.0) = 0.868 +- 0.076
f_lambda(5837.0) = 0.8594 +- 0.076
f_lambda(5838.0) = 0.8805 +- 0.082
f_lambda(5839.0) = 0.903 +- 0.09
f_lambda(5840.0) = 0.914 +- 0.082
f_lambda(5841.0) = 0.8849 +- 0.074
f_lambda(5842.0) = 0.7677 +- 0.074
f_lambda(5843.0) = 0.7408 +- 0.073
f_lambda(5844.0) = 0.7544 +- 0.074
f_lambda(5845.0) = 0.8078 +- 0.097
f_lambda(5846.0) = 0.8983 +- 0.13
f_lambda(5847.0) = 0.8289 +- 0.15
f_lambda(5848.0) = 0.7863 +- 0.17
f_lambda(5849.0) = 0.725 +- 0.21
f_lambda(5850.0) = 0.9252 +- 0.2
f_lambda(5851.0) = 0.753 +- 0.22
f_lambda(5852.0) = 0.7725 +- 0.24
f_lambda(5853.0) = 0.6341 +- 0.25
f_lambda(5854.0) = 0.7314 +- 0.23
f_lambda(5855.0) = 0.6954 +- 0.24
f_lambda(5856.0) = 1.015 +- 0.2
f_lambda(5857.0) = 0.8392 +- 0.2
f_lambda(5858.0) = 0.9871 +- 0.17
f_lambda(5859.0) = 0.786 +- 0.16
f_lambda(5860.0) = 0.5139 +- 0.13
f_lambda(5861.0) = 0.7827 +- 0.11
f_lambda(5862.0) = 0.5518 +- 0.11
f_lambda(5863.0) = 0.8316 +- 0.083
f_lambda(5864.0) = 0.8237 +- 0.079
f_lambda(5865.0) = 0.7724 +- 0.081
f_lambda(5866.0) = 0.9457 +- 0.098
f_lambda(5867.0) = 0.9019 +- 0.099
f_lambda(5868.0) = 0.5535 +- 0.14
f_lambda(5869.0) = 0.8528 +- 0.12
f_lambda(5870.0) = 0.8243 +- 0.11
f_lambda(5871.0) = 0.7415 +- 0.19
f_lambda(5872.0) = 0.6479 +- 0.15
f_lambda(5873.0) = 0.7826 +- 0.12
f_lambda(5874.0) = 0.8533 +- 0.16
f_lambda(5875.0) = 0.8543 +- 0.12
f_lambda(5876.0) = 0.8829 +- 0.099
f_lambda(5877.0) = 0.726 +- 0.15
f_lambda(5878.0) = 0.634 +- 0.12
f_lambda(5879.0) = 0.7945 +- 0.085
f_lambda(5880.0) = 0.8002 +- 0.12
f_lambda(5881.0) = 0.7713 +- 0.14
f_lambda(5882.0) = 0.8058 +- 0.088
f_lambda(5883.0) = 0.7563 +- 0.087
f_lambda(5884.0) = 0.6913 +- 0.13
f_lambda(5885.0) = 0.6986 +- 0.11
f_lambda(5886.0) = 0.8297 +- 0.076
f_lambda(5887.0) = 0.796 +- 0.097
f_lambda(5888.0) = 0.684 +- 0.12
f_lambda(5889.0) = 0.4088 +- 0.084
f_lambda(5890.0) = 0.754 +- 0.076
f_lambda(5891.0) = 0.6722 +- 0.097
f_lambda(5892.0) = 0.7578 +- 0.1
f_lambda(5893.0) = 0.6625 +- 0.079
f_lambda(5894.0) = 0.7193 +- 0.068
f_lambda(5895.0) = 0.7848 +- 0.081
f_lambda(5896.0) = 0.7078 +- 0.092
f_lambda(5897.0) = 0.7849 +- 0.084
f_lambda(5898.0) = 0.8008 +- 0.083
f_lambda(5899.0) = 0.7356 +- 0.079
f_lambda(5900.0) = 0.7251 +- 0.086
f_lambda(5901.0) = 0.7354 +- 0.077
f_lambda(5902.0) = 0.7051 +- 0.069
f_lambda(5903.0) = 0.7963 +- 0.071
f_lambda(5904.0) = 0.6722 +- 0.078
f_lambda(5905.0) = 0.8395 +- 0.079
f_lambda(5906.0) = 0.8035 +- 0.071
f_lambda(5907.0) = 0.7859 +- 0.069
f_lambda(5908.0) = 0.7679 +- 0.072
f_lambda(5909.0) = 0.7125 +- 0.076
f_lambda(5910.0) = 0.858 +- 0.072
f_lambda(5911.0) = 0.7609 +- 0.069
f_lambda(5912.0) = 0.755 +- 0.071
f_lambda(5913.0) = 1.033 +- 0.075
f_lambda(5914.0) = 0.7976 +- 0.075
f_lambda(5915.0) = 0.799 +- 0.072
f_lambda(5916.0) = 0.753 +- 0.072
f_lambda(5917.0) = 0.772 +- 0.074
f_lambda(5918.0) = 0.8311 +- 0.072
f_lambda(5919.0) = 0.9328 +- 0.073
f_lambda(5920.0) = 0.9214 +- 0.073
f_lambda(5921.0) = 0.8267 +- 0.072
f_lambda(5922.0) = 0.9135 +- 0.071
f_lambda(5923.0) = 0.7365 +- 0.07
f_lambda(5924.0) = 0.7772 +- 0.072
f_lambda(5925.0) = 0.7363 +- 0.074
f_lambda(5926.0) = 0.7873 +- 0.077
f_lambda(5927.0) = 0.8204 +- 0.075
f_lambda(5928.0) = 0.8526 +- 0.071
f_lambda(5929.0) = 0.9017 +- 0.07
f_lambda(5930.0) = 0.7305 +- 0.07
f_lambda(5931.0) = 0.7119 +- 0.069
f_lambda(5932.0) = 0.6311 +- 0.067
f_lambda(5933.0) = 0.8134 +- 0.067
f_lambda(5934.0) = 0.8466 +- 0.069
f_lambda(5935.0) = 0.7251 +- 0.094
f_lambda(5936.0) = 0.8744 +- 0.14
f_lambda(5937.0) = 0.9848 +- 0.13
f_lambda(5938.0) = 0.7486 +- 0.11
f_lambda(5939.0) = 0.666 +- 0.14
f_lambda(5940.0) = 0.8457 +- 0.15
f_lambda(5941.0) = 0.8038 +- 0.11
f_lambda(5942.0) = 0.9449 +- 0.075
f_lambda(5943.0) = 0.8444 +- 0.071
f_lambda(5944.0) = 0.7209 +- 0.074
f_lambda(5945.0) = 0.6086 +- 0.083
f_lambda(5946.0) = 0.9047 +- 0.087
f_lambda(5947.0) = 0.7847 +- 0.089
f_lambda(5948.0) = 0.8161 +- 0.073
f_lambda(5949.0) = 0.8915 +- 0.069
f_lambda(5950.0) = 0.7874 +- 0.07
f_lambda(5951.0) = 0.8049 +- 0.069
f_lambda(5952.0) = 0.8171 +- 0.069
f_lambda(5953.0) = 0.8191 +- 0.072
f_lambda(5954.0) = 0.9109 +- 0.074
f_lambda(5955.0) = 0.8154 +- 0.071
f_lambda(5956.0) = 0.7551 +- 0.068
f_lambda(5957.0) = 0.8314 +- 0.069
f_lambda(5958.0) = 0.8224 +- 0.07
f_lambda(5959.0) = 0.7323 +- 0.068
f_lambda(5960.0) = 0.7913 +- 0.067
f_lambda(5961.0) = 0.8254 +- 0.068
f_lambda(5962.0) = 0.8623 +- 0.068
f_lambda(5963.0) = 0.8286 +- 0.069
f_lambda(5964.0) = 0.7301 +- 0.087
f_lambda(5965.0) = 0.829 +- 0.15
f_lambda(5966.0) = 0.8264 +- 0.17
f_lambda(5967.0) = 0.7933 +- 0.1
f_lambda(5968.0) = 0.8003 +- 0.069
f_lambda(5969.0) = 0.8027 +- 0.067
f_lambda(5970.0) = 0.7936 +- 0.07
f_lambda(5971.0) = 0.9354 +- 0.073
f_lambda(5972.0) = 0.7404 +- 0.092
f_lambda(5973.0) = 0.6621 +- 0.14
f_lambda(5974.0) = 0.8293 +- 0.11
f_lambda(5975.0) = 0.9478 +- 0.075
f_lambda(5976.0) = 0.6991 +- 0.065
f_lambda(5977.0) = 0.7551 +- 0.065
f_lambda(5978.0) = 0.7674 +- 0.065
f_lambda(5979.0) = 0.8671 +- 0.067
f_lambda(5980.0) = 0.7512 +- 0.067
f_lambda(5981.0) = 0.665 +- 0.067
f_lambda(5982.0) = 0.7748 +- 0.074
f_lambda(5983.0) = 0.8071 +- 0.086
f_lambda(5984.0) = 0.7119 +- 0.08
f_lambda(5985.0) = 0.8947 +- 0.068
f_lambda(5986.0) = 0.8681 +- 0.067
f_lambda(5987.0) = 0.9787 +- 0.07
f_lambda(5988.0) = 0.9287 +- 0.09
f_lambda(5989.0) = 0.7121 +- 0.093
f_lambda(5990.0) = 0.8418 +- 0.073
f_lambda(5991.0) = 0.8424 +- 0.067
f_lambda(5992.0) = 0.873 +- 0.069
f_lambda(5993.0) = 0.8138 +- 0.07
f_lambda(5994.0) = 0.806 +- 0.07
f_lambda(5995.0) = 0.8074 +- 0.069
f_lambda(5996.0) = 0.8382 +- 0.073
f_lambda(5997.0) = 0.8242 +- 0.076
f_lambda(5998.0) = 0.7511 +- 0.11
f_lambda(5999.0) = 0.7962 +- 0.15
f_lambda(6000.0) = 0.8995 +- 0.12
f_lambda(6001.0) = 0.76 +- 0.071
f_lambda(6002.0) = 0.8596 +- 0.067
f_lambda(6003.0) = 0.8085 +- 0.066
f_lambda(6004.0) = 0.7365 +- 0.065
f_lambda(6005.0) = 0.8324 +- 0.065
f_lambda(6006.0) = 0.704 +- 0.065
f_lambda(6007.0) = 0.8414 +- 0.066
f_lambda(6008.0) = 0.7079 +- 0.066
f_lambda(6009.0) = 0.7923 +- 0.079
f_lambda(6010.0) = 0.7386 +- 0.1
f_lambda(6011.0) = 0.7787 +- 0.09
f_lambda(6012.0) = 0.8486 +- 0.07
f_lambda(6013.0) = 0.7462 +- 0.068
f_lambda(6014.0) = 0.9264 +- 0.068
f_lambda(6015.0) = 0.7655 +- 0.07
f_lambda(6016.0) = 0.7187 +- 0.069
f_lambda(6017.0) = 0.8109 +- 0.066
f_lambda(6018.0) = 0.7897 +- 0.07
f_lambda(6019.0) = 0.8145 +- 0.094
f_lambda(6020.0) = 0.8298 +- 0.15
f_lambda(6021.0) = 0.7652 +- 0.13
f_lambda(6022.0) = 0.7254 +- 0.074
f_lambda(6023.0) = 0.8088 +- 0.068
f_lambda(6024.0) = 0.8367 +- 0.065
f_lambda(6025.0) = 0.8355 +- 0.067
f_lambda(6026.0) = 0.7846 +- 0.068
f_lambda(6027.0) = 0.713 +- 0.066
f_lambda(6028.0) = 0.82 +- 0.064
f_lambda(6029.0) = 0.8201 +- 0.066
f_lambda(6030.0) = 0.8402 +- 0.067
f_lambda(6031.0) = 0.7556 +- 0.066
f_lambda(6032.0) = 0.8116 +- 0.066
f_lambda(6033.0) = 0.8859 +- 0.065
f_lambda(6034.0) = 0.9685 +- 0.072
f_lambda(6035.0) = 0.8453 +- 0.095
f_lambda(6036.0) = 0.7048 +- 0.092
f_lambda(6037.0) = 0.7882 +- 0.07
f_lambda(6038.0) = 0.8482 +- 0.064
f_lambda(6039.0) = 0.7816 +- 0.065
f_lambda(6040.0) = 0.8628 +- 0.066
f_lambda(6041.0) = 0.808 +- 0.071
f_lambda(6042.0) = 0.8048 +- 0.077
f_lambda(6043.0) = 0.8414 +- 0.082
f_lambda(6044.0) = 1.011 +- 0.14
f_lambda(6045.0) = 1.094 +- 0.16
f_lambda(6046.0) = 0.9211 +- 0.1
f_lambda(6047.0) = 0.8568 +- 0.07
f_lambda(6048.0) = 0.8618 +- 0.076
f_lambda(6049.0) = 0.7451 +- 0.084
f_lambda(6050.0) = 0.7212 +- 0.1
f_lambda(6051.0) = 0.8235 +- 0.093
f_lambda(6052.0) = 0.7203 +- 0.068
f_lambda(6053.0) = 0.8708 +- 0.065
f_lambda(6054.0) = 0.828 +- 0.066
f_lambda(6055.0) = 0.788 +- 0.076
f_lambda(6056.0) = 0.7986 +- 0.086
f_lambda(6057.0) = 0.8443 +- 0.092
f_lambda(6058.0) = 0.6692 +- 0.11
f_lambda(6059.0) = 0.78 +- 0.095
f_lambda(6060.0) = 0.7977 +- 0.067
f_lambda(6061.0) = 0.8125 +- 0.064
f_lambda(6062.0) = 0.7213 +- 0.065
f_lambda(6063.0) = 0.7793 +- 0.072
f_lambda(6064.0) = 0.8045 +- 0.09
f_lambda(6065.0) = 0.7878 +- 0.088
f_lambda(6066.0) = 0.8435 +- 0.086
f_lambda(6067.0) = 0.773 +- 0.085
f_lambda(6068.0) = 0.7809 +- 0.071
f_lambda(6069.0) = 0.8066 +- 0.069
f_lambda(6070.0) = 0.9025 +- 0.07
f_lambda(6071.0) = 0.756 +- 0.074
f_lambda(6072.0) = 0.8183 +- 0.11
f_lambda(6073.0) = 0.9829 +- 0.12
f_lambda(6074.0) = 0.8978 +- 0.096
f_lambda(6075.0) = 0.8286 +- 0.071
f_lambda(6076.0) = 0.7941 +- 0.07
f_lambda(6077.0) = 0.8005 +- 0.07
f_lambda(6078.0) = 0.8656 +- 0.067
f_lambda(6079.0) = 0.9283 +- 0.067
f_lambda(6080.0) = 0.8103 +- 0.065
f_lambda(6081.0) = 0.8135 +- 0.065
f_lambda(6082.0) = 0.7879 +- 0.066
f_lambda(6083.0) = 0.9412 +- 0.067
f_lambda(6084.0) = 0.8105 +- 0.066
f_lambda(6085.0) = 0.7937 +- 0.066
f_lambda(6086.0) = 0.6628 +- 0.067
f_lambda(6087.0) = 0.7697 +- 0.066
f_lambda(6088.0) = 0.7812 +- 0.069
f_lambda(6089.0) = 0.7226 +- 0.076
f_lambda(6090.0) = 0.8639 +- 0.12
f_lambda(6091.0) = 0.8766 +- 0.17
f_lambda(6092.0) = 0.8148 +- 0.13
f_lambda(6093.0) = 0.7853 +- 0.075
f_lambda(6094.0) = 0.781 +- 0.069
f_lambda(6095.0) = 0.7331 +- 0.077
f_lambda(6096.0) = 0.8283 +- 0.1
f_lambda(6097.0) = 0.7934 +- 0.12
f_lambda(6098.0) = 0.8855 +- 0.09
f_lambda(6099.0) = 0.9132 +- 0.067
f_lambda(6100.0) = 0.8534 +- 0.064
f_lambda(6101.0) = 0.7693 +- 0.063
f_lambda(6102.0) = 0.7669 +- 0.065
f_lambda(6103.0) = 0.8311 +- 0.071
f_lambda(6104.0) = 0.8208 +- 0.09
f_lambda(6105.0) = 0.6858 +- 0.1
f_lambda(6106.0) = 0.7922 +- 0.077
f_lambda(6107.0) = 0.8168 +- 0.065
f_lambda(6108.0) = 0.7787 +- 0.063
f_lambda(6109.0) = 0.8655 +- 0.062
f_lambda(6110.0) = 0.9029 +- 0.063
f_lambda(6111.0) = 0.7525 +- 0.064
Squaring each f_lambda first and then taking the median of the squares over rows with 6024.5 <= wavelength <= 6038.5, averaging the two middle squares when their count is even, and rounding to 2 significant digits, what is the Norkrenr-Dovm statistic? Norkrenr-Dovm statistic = 0.67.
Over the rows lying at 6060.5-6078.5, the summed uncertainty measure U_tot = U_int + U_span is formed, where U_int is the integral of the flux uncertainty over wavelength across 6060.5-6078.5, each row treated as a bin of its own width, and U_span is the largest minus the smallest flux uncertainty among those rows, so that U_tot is 1.49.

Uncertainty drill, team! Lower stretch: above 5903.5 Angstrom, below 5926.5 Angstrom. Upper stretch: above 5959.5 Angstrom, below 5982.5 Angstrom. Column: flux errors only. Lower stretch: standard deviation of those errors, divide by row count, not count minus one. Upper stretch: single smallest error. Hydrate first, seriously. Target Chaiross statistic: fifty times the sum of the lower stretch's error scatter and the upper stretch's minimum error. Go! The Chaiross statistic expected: 3.38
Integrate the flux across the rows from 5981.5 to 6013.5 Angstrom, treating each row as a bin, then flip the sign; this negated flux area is -26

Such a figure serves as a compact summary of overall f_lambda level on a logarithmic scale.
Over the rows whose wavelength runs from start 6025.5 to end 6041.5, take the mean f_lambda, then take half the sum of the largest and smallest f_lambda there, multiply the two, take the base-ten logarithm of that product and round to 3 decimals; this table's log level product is -0.166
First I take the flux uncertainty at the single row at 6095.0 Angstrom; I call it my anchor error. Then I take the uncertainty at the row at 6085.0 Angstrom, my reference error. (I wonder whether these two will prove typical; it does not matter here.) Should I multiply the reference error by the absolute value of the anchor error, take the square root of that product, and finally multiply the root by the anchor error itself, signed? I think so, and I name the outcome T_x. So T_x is 0.0055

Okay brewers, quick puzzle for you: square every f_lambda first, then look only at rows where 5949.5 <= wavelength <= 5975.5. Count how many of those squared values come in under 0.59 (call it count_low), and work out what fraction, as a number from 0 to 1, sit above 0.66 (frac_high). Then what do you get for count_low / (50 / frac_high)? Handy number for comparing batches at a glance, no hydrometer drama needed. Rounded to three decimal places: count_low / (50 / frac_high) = 0.054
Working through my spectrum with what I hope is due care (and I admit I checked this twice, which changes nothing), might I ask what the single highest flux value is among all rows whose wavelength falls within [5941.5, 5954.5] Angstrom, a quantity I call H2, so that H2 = 0.9449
